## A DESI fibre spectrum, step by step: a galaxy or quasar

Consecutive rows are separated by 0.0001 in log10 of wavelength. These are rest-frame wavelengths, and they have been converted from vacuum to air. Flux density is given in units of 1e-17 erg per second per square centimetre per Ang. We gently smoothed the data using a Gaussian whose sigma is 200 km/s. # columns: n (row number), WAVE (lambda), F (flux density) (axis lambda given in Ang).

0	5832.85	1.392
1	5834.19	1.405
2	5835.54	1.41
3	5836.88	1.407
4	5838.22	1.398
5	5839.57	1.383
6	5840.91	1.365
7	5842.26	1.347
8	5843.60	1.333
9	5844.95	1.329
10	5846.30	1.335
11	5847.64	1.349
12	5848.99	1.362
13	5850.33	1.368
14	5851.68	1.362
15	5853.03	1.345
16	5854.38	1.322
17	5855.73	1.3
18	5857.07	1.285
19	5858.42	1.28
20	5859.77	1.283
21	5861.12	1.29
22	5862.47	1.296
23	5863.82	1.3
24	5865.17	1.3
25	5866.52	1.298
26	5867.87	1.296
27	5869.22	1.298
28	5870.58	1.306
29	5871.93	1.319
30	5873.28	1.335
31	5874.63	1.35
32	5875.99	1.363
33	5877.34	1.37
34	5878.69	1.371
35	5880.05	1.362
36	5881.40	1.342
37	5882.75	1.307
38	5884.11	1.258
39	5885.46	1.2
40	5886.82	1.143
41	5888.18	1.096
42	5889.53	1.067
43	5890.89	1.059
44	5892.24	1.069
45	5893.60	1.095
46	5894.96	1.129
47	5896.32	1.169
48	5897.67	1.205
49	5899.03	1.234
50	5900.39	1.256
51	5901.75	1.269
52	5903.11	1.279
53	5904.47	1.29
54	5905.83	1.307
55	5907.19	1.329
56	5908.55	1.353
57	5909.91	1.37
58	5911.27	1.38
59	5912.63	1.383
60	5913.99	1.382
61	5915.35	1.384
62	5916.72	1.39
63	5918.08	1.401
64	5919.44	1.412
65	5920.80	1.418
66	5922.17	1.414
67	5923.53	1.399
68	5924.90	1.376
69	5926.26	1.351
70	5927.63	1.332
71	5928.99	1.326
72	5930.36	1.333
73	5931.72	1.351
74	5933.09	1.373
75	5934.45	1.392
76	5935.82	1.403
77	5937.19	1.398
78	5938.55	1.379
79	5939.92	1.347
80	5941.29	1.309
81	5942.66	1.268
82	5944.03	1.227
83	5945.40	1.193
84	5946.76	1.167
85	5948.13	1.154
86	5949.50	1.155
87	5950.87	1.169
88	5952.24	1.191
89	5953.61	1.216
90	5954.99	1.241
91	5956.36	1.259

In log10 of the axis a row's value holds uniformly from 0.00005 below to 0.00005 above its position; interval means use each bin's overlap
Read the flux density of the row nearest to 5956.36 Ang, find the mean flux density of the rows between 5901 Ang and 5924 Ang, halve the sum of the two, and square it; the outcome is 1.72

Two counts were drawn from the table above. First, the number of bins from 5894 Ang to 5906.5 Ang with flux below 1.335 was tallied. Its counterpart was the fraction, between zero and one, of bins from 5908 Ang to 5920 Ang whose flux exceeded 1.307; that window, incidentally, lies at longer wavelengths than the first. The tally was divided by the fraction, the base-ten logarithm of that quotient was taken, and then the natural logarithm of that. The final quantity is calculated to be -0.05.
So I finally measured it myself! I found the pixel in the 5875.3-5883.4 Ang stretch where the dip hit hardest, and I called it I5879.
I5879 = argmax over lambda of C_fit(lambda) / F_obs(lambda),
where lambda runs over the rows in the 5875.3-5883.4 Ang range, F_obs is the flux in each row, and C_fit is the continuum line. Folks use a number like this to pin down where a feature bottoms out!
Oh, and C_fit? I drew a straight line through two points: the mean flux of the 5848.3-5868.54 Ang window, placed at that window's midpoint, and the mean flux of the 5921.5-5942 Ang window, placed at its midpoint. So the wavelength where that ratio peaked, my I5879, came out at 5882.75 Ang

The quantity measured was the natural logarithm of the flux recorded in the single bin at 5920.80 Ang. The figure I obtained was 0.35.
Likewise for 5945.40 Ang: 0.18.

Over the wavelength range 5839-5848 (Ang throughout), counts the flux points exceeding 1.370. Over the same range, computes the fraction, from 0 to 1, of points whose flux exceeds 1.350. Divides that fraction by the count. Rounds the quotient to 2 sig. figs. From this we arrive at 0.29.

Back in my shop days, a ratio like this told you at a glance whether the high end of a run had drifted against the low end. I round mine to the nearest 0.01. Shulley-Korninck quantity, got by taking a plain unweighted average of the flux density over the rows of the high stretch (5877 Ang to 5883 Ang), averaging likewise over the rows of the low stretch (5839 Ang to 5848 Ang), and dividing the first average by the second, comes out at 1.00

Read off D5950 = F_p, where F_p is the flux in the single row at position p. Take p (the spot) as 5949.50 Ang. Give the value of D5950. 1.155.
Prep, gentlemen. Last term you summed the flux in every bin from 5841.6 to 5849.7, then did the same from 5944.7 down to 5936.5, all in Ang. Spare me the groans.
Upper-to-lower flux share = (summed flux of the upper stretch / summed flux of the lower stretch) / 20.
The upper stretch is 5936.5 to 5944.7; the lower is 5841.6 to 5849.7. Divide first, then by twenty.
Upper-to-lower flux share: 0.049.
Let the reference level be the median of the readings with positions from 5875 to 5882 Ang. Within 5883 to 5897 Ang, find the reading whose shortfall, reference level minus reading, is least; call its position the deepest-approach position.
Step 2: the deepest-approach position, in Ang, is 5884.11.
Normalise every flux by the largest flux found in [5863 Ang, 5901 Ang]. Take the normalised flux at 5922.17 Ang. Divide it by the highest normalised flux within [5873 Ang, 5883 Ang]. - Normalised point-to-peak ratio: 1.03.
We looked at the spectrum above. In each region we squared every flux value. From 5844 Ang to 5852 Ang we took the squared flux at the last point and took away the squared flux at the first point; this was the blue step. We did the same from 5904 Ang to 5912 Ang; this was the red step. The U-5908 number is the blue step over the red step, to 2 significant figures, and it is 0.37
